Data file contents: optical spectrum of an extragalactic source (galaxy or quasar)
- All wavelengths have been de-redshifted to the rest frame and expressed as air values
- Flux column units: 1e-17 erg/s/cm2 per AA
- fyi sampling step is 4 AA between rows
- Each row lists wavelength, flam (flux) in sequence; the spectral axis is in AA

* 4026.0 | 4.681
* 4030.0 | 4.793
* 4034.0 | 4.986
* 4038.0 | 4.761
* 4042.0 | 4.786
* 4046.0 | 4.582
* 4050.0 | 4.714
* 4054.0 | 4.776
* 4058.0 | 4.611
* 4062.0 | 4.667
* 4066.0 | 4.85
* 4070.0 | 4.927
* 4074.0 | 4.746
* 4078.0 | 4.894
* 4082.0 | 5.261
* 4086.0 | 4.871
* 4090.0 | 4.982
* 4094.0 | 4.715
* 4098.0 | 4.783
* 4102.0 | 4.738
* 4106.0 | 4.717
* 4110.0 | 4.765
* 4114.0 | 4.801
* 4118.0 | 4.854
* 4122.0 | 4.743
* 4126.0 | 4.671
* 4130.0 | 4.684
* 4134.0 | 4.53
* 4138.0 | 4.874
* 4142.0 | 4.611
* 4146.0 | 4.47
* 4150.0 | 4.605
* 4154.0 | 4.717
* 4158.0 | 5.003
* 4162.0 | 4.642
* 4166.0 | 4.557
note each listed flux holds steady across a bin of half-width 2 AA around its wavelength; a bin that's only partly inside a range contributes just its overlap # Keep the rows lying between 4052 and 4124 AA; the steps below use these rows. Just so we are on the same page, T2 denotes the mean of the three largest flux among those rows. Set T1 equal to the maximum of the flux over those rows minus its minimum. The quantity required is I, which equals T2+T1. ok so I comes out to 5.7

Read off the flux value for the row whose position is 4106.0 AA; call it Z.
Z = 4.717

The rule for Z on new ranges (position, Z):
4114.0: 4.801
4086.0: 4.871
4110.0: 4.765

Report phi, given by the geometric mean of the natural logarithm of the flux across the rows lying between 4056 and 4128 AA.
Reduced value 1.570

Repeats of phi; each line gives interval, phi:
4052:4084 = 1.576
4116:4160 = 1.548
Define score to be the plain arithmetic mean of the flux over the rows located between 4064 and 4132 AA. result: 4.82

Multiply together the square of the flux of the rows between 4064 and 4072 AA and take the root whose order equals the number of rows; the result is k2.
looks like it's 23.9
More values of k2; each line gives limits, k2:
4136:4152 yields 21.5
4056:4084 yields 23.5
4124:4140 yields 22.0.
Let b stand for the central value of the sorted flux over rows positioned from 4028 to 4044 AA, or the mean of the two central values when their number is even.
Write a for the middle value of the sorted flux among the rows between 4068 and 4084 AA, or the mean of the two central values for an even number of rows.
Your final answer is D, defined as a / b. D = 1.03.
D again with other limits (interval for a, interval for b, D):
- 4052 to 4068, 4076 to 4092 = 0.96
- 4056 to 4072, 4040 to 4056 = 1.00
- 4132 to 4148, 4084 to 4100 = 0.95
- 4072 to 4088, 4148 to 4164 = 1.04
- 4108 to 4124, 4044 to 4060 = 1.03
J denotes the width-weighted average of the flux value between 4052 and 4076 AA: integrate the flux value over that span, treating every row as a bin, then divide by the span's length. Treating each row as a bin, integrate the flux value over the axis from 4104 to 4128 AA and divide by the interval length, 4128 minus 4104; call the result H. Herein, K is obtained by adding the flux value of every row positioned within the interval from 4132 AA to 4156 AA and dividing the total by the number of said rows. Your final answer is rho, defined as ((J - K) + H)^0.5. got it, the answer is 2.21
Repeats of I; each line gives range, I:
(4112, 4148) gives 5.2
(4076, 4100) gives 5.6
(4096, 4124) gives 4.9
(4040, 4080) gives 5.2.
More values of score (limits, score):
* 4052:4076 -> 4.76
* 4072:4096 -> 4.91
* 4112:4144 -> 4.72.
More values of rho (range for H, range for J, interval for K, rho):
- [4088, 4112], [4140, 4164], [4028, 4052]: 2.17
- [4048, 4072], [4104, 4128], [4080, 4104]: 2.15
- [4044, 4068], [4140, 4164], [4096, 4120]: 2.14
